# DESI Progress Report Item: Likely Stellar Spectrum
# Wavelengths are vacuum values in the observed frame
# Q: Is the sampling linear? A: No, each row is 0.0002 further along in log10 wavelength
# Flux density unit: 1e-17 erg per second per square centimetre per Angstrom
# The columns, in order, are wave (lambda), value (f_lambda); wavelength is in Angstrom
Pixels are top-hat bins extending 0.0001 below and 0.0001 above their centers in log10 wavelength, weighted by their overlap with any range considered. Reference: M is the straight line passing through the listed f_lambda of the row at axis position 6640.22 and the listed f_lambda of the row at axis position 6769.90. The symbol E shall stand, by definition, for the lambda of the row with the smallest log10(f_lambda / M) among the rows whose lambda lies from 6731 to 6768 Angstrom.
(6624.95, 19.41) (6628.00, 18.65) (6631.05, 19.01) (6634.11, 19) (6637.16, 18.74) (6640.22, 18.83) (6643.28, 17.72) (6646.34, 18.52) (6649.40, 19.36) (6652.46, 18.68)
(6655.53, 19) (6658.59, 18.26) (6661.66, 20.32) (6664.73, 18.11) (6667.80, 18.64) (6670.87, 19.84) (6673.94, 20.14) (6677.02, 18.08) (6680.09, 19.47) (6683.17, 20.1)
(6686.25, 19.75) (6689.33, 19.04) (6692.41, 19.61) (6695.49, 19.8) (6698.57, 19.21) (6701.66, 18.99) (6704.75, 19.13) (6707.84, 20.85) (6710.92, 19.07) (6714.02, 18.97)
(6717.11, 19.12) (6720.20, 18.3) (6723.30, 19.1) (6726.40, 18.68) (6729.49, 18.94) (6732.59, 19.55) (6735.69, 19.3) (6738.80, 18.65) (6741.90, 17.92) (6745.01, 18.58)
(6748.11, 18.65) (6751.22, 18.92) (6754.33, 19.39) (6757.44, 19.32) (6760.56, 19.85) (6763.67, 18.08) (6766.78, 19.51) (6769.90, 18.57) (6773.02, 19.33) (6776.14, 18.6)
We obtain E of 6741.90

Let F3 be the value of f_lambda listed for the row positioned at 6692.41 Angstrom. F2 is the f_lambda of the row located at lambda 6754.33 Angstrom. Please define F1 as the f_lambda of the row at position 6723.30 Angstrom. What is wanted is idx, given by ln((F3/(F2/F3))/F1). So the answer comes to 0.04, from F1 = 19.1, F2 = 19.39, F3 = 19.61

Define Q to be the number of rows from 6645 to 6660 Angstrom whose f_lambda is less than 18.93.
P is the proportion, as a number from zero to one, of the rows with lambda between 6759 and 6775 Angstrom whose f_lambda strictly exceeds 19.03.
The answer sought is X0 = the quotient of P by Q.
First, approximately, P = 0.6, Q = 3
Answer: 0.20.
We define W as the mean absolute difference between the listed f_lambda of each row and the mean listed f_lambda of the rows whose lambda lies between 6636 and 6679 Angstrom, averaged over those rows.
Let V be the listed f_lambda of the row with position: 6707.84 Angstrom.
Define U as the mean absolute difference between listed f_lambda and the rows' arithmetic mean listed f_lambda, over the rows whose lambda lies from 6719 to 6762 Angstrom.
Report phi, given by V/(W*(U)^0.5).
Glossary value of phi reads 53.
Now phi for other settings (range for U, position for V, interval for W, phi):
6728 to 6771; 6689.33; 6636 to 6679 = 46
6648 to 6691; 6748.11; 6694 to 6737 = 61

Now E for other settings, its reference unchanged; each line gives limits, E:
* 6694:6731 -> 6720.20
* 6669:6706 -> 6677.02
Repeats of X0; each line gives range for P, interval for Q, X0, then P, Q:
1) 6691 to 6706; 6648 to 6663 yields 0.40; 0.8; 2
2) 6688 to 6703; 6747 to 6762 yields 0.40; 0.8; 2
